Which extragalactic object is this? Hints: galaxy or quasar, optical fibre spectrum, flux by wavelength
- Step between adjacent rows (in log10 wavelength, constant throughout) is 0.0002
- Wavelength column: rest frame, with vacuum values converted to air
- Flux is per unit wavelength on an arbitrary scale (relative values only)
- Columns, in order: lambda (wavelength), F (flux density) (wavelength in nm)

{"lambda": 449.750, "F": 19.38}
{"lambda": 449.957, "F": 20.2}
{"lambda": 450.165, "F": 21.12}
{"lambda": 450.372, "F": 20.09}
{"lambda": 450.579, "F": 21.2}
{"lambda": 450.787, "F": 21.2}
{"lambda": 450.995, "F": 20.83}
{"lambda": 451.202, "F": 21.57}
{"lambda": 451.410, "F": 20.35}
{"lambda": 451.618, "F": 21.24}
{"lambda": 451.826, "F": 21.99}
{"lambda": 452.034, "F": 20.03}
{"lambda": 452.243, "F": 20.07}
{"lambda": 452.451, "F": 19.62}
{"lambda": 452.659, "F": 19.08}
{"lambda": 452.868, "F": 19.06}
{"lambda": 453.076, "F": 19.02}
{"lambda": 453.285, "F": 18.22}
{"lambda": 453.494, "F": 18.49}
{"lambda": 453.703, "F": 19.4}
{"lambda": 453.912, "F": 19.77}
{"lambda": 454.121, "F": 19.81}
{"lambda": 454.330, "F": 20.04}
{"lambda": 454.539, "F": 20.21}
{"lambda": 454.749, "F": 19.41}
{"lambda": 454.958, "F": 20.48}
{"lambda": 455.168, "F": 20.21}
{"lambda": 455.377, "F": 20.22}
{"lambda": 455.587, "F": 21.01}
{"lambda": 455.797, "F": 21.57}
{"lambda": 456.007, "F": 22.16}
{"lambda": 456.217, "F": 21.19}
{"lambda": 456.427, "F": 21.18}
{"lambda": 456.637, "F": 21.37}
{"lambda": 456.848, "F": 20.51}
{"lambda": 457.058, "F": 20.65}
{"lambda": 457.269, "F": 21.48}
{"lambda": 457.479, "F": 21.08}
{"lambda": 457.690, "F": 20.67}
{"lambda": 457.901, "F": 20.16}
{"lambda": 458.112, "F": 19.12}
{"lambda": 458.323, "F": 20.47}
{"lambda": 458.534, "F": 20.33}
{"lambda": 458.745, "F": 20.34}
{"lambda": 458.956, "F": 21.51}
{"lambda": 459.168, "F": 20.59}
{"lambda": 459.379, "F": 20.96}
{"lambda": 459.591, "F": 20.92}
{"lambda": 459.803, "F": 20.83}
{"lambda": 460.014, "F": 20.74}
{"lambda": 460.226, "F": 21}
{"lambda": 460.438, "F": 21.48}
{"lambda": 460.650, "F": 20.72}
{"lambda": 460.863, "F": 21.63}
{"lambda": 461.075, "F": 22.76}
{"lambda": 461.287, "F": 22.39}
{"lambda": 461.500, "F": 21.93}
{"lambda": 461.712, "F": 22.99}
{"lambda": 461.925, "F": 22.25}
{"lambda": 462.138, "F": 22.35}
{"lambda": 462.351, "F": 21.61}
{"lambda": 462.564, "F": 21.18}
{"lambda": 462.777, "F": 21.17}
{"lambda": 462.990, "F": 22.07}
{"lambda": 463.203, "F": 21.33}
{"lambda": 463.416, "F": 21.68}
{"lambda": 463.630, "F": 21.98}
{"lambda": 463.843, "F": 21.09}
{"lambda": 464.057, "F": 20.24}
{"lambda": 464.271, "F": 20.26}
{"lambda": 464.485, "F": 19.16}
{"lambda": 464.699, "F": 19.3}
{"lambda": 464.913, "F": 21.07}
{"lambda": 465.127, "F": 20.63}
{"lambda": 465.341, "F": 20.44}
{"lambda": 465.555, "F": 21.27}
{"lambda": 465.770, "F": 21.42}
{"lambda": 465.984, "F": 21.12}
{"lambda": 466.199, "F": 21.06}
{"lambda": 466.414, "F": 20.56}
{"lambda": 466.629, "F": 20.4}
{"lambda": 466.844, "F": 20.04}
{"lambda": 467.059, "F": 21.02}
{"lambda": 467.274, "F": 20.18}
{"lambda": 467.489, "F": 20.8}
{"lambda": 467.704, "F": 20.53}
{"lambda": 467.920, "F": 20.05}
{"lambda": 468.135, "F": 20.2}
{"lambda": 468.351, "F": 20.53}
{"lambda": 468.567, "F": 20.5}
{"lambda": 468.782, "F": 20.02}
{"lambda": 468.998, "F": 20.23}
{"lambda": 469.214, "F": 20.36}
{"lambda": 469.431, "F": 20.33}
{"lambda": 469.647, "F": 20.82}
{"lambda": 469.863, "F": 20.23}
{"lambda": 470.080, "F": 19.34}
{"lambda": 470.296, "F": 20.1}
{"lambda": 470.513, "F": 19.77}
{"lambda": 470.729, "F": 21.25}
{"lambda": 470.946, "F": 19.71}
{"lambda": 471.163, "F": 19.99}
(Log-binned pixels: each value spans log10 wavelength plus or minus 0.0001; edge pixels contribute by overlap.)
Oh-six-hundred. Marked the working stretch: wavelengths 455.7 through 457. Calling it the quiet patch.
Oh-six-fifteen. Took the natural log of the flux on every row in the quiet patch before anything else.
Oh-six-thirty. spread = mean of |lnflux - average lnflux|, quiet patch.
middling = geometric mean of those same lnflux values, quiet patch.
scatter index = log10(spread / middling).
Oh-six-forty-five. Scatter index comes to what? -2.25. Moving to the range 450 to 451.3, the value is -2.24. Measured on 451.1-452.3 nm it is -1.94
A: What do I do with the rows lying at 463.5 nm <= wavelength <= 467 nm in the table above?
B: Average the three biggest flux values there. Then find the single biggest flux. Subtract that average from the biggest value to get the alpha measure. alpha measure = 0.4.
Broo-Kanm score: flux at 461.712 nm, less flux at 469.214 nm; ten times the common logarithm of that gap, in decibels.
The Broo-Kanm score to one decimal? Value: 4.2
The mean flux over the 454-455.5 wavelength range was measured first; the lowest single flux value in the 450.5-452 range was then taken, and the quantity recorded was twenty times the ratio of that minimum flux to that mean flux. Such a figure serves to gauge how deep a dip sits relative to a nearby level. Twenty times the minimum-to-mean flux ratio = 20.3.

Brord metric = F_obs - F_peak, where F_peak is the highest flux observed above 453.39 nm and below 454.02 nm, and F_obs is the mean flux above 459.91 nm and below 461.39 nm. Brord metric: 1.8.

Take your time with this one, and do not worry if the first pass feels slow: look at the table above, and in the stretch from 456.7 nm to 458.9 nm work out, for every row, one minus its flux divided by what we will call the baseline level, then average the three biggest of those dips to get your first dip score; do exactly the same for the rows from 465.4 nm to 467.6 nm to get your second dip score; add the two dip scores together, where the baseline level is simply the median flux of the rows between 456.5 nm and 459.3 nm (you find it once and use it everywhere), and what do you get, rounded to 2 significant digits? 0.054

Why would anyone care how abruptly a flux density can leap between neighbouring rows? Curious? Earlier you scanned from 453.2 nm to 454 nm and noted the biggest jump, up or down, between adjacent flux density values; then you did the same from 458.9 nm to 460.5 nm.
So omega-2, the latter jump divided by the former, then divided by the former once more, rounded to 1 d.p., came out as 1.1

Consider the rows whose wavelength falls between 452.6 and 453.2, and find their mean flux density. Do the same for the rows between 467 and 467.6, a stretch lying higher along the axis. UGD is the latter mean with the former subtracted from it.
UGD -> 1.6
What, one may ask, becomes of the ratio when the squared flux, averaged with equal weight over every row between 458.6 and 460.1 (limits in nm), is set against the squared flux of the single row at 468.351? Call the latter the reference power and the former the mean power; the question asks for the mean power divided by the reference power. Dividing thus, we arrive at 1.03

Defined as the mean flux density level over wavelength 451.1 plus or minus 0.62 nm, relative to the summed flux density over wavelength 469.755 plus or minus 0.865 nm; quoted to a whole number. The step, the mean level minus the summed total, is -140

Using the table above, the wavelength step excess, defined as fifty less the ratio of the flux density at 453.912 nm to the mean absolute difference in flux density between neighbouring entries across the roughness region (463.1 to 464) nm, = 11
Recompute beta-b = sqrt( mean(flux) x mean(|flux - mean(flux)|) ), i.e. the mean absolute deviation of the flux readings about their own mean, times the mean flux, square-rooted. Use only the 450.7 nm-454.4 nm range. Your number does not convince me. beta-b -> 4.1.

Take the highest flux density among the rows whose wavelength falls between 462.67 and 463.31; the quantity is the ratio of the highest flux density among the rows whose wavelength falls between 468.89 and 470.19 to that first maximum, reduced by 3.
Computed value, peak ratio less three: -2.057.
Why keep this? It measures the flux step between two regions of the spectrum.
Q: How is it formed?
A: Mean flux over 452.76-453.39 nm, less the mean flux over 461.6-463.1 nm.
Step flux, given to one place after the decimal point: -3.2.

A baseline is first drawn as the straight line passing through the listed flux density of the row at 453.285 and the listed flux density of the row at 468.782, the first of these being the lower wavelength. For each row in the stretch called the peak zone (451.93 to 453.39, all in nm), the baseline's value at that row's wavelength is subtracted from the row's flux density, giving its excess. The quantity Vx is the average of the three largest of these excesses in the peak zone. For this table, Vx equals 1.8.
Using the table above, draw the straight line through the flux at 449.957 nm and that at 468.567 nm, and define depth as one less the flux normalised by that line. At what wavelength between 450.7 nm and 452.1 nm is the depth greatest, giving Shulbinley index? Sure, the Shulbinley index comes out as 452.034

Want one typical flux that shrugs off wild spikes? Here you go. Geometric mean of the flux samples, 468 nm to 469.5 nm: 20.3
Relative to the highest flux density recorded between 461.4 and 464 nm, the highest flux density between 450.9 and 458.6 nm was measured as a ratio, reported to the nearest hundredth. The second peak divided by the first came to 0.96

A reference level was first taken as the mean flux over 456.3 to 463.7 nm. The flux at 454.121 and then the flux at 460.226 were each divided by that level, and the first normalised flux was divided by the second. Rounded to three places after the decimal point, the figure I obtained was 0.943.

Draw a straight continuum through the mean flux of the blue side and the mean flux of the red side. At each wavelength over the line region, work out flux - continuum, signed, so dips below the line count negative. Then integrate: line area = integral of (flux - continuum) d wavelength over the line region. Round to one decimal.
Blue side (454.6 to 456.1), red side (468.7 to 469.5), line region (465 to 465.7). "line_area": 0.3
